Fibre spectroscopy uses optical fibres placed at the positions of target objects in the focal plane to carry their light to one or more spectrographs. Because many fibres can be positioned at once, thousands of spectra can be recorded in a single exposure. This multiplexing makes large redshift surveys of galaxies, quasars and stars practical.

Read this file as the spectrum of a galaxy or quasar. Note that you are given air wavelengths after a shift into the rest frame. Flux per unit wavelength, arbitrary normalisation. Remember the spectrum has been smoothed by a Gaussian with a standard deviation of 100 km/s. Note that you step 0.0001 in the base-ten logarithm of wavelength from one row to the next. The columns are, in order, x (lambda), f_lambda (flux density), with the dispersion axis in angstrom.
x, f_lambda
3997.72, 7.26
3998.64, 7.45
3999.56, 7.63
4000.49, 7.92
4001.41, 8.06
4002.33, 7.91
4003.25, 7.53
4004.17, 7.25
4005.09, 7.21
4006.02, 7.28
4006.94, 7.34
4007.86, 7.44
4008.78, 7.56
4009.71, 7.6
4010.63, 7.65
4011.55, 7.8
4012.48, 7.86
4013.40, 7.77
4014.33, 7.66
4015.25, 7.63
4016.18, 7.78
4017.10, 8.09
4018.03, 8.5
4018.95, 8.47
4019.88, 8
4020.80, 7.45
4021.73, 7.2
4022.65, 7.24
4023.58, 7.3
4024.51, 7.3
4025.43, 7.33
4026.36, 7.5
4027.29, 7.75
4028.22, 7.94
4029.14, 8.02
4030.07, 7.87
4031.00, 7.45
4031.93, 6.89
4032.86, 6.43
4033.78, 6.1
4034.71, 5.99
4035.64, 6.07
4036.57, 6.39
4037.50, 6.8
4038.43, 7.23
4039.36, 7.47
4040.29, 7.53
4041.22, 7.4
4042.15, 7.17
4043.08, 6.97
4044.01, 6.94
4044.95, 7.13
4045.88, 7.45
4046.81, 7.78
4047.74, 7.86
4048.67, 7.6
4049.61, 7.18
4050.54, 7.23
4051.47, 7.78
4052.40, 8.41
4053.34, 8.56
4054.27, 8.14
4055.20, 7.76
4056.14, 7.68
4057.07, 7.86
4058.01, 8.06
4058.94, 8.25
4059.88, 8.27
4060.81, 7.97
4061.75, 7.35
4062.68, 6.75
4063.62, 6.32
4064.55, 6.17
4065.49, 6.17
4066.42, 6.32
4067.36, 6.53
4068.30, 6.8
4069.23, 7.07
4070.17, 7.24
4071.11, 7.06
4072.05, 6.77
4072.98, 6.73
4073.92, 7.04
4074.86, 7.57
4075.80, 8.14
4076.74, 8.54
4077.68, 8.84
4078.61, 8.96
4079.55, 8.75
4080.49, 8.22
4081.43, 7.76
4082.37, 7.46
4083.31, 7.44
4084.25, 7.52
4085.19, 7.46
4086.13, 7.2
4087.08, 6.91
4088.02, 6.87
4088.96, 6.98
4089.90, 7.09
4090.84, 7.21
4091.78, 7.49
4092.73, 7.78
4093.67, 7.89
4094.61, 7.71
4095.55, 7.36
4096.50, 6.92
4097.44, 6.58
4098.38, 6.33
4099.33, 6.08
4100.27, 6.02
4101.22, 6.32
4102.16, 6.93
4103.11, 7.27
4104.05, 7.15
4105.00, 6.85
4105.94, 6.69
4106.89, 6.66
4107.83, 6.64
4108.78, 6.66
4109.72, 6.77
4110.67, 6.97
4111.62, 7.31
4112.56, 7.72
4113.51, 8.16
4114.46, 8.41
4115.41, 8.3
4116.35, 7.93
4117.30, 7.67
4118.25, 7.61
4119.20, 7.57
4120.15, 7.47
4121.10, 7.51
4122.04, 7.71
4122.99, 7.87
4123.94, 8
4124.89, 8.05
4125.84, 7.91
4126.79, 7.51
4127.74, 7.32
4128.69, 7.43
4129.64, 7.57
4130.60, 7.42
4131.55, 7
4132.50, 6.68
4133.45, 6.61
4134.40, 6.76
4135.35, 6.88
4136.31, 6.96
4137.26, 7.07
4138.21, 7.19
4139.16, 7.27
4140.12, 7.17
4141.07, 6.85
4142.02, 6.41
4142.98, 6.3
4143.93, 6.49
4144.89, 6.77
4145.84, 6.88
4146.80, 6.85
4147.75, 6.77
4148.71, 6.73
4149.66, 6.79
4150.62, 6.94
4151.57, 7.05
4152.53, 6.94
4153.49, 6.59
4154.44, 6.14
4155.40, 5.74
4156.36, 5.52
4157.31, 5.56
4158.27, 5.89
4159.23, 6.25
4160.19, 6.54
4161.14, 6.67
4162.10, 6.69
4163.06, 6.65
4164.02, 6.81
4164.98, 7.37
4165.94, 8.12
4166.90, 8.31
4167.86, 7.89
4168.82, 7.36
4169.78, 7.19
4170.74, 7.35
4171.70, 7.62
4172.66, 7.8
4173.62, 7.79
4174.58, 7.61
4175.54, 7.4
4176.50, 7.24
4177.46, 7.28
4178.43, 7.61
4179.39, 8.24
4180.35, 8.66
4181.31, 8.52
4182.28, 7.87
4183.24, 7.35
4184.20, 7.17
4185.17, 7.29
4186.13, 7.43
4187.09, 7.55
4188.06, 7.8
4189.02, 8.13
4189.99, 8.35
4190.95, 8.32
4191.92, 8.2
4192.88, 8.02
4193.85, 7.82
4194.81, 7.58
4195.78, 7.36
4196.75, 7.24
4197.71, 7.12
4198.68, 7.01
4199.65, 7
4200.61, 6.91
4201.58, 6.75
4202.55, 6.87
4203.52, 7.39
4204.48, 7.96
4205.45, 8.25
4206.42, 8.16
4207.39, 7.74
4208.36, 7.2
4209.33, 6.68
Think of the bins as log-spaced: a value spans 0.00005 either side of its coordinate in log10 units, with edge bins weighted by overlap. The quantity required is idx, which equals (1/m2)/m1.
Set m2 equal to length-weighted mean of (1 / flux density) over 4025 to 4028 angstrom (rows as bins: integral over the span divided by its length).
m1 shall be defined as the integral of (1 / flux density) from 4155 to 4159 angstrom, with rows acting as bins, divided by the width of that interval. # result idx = 43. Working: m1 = 0.175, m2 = 0.1320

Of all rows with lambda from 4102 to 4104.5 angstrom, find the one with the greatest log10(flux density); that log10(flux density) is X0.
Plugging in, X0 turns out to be 0.862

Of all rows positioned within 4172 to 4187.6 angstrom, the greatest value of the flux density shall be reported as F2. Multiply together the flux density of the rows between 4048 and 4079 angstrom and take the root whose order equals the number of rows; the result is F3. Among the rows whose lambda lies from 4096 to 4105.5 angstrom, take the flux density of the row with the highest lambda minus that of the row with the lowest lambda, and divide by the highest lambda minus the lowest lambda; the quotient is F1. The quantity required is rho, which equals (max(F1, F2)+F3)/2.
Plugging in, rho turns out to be 8.1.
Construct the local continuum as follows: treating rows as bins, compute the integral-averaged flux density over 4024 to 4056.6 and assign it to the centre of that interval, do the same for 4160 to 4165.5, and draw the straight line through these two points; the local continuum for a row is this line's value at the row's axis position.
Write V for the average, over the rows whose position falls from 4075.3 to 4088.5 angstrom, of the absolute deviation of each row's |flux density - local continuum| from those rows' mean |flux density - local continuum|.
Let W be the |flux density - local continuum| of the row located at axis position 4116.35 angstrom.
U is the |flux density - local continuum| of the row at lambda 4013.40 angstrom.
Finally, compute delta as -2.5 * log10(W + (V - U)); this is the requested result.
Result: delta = -0.15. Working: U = 0.3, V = 0.54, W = 0.9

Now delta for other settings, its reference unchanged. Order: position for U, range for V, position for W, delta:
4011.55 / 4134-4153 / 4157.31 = -0.08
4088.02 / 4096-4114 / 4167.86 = -0.11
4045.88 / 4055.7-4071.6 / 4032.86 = -0.13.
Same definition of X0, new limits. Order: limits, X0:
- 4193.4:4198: 0.893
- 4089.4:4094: 0.897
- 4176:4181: 0.938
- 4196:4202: 0.860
